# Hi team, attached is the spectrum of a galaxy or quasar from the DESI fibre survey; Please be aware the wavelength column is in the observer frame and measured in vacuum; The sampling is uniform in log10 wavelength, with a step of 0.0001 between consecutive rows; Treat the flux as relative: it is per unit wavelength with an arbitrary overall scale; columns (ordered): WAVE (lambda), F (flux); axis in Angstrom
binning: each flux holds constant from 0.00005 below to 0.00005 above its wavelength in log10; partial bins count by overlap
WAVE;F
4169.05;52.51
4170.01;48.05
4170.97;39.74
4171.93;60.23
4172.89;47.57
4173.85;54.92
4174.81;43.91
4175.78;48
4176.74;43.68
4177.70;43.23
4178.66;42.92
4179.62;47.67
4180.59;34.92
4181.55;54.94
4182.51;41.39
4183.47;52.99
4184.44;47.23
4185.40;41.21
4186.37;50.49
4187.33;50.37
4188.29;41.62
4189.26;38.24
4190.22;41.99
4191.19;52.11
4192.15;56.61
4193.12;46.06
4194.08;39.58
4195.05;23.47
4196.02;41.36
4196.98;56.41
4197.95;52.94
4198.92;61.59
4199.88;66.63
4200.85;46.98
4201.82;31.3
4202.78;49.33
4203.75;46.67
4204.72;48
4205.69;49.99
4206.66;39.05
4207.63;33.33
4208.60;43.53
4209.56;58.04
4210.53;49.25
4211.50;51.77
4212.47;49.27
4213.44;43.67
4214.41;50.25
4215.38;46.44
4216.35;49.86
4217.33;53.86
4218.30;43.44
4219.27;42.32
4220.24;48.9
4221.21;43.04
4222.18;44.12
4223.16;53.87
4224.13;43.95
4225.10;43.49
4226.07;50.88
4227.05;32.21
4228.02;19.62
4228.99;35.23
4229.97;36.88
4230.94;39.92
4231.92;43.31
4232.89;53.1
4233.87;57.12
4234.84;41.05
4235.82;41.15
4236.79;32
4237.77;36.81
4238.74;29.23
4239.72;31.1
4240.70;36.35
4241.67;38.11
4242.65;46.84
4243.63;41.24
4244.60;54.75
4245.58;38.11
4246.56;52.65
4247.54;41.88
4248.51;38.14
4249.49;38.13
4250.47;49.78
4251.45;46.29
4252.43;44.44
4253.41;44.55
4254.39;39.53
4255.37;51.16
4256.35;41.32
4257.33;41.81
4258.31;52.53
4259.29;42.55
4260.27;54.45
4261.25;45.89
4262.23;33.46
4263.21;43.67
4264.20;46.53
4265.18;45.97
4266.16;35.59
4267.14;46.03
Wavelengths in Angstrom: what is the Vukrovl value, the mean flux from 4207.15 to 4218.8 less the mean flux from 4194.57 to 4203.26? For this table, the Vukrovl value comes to 0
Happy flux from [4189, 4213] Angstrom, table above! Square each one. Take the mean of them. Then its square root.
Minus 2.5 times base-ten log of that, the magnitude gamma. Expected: -4.20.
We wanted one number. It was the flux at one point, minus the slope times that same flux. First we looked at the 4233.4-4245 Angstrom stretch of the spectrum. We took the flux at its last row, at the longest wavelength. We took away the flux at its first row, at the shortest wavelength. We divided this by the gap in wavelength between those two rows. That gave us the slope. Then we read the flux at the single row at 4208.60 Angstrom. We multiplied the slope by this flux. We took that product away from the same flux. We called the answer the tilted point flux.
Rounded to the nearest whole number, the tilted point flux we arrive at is 53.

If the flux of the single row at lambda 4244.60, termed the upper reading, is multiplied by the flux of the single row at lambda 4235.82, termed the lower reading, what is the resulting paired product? 2253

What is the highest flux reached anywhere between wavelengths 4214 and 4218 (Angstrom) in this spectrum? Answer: 53.86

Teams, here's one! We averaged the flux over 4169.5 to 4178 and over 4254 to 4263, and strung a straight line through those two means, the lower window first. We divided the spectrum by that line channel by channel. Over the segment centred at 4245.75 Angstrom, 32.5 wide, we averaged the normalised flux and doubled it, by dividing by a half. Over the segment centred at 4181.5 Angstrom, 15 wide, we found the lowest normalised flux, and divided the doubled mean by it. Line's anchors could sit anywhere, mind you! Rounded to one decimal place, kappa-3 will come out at 2.6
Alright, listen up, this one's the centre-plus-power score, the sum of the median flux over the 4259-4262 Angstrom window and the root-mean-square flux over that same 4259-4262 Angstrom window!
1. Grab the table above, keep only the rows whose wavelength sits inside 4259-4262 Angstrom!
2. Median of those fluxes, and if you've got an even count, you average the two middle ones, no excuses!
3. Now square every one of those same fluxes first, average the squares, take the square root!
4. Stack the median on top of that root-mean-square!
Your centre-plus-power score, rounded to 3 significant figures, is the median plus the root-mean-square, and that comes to 93.8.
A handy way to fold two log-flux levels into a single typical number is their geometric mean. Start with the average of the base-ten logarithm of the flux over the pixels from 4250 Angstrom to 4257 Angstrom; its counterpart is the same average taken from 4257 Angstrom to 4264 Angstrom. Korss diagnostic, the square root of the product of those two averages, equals 1.65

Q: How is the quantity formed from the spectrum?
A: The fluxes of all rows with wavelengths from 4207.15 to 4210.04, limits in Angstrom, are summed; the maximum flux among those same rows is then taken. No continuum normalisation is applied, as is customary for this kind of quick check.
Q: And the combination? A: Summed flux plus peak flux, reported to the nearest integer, 193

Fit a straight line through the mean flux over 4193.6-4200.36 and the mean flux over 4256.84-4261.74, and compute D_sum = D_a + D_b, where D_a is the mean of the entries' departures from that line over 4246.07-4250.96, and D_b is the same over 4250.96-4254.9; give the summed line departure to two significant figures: -7.5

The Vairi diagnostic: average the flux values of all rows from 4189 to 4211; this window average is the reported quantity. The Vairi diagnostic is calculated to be 47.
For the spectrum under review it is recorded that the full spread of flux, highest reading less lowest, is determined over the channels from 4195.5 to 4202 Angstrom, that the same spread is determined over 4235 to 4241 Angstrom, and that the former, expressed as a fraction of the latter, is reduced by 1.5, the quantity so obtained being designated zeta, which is 1.5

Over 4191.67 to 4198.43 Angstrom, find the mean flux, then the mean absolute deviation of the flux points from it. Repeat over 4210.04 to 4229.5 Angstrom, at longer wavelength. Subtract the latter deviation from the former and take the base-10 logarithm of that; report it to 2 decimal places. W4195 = 0.51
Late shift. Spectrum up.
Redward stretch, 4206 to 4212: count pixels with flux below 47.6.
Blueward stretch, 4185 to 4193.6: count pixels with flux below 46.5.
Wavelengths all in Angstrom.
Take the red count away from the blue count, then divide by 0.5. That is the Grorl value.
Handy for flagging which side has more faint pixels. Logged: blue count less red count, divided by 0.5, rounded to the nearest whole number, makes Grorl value 4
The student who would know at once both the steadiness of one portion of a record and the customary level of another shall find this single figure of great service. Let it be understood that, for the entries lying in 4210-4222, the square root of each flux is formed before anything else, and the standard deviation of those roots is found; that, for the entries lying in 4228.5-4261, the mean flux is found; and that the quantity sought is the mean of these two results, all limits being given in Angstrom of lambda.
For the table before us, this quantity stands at 21.5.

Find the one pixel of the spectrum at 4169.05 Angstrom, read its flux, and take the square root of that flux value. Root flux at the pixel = 7.25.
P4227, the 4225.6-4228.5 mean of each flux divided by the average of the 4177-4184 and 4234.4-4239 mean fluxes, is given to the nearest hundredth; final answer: 0.84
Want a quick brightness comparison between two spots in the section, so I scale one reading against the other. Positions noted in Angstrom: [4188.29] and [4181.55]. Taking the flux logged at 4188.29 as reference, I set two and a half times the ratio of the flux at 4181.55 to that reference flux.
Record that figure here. 3.3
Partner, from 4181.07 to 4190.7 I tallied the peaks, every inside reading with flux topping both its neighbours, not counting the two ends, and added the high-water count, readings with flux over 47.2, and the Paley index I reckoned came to 7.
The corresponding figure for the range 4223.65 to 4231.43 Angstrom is 2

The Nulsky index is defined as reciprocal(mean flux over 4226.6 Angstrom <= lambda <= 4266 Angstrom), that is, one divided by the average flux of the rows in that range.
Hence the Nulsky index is 0.0238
